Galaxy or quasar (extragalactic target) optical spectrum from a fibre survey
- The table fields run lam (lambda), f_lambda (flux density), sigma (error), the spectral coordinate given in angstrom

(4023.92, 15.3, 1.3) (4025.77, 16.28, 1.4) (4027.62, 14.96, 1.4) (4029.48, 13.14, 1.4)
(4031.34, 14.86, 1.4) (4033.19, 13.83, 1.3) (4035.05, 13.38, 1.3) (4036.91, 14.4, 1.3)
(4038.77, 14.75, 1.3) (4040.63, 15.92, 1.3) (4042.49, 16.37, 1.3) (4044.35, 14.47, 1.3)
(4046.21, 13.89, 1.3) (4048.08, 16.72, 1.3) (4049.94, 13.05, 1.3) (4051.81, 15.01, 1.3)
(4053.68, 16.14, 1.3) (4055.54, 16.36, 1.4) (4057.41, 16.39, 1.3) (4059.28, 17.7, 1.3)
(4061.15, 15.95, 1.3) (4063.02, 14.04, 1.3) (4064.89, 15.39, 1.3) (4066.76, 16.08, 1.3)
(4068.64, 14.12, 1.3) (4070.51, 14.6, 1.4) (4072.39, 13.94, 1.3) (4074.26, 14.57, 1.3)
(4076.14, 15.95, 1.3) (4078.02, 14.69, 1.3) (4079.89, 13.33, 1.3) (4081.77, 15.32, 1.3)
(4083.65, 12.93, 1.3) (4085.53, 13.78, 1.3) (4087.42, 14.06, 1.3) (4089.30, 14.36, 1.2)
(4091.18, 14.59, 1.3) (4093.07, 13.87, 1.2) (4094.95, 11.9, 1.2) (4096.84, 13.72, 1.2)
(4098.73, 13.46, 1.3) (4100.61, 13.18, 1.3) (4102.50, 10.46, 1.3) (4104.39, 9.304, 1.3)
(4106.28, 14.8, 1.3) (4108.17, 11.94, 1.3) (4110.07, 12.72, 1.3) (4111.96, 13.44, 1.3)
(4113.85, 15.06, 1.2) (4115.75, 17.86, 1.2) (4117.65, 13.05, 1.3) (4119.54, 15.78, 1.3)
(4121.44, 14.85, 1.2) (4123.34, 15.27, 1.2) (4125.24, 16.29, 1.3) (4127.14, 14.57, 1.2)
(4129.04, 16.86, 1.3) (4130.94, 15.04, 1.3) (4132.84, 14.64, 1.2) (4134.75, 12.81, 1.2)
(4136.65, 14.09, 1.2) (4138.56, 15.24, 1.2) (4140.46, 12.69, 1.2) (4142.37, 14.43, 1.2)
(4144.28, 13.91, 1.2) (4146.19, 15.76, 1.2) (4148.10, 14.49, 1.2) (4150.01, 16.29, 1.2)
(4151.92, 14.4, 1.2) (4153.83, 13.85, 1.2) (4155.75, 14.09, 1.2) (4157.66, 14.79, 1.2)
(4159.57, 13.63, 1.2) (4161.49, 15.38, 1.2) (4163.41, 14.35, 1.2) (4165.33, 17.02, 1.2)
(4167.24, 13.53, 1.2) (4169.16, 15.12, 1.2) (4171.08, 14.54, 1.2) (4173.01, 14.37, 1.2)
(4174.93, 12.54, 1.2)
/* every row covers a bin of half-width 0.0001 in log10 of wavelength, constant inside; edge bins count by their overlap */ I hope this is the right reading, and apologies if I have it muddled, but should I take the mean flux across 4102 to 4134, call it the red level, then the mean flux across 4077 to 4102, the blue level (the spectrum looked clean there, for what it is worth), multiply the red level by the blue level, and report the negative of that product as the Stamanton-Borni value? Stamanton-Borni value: -196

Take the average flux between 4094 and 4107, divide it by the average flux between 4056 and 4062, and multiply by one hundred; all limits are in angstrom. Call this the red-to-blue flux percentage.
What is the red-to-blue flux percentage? 74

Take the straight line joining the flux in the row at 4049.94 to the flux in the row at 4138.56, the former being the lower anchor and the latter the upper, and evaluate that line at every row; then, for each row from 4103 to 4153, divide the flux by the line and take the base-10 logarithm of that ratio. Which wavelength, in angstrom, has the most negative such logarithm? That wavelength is 4104.39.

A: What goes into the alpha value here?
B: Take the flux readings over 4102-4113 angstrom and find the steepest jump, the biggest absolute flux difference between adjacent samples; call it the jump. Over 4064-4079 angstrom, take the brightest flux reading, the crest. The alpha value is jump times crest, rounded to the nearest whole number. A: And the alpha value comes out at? 88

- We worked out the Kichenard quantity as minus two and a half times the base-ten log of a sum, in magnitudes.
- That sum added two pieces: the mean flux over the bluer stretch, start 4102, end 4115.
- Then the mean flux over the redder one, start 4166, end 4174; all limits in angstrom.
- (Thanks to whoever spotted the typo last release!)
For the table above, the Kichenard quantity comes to -3.58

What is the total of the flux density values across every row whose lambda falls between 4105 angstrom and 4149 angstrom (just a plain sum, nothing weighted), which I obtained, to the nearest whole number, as 336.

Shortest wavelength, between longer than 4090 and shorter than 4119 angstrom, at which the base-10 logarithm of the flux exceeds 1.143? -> 4091.18 angstrom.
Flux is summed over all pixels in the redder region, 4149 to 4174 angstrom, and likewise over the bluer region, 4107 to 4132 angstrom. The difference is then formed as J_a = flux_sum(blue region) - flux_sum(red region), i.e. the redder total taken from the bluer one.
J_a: 1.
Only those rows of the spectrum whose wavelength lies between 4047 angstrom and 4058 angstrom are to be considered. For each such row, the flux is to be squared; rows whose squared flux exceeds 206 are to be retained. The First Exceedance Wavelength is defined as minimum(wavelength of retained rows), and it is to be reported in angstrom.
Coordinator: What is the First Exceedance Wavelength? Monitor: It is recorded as 4048.08 angstrom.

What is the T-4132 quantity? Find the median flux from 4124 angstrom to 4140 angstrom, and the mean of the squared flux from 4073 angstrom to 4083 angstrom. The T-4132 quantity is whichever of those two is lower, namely 14.8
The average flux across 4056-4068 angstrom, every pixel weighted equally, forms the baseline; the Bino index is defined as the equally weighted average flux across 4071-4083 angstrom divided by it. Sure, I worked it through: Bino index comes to 0.92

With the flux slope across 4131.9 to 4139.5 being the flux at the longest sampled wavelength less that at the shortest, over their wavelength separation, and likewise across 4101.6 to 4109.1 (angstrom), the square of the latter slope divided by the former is 0.65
